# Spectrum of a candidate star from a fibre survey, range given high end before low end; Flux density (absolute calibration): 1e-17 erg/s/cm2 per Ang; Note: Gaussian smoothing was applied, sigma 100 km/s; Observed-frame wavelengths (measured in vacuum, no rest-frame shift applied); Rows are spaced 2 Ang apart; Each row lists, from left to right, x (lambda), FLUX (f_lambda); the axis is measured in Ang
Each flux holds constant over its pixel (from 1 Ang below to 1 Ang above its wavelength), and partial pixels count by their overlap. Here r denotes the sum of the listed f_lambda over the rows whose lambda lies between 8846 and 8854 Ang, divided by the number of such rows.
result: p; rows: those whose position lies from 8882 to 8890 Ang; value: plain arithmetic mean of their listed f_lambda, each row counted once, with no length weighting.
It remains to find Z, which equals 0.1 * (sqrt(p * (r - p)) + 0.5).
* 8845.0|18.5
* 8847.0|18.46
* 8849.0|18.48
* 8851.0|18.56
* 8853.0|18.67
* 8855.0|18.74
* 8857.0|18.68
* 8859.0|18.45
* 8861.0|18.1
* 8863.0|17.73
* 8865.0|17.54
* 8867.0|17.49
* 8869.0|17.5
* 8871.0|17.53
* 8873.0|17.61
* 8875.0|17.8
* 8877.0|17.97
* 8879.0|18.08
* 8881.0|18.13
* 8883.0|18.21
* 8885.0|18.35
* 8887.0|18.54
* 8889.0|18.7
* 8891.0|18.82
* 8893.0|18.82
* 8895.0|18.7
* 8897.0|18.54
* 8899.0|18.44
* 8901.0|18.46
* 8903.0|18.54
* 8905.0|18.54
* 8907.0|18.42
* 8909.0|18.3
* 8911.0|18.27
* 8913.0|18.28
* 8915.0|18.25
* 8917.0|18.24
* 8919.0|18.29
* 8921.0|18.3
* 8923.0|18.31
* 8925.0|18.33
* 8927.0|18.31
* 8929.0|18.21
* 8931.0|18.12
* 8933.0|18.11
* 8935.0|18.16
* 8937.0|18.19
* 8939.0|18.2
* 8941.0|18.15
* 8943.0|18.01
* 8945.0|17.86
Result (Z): 0.18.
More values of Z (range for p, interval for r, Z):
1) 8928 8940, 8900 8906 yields 0.30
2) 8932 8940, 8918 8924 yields 0.21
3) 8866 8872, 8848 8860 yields 0.49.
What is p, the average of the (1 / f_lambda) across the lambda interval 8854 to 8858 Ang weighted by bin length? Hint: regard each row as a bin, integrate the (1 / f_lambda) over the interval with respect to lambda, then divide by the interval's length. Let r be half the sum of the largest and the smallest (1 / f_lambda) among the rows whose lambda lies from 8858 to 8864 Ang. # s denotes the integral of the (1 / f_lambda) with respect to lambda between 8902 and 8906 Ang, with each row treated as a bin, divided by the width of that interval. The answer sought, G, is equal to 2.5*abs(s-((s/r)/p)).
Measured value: 45.5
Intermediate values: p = 0.0534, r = 0.0553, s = 0.0539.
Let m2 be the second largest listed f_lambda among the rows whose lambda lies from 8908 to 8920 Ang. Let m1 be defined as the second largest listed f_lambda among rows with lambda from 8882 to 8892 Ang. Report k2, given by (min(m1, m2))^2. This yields 335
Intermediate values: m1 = 18.7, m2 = 18.29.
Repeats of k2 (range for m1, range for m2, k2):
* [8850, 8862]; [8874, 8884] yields 329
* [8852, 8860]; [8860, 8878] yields 323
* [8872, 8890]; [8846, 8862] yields 344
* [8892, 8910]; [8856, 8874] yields 340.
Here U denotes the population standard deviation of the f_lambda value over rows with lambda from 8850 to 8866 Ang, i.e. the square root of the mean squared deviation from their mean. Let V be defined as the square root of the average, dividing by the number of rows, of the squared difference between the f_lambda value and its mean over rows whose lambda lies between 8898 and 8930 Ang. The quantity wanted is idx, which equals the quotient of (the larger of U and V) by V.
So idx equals 4.3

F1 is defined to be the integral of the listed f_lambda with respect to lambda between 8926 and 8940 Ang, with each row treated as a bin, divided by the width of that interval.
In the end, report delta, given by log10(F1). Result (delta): 1.26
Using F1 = 18.2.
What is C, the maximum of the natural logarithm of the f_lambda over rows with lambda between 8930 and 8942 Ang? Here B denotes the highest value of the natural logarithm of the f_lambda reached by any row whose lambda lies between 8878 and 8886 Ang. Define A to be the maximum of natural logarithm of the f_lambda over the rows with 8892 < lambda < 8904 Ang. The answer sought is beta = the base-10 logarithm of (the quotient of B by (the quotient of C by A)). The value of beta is 0.469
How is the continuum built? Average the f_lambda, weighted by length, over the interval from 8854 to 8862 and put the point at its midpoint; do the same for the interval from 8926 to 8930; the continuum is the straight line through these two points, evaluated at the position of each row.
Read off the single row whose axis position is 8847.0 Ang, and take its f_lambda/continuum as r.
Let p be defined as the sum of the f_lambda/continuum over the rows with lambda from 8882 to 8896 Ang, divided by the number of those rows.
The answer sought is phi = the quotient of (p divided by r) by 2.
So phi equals 0.5074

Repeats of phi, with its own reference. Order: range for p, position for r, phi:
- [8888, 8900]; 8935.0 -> 0.5102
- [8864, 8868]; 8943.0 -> 0.4795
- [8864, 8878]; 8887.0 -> 0.4742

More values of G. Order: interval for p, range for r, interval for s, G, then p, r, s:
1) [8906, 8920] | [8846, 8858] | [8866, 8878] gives 48.1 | 0.0547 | 0.0538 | 0.0567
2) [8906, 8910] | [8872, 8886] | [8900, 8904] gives 44.5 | 0.0545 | 0.0556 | 0.0541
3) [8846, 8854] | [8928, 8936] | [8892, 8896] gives 44.7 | 0.0539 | 0.0551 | 0.0533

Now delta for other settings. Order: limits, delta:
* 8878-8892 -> 1.26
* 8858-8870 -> 1.25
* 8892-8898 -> 1.27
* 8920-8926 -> 1.26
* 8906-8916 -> 1.26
